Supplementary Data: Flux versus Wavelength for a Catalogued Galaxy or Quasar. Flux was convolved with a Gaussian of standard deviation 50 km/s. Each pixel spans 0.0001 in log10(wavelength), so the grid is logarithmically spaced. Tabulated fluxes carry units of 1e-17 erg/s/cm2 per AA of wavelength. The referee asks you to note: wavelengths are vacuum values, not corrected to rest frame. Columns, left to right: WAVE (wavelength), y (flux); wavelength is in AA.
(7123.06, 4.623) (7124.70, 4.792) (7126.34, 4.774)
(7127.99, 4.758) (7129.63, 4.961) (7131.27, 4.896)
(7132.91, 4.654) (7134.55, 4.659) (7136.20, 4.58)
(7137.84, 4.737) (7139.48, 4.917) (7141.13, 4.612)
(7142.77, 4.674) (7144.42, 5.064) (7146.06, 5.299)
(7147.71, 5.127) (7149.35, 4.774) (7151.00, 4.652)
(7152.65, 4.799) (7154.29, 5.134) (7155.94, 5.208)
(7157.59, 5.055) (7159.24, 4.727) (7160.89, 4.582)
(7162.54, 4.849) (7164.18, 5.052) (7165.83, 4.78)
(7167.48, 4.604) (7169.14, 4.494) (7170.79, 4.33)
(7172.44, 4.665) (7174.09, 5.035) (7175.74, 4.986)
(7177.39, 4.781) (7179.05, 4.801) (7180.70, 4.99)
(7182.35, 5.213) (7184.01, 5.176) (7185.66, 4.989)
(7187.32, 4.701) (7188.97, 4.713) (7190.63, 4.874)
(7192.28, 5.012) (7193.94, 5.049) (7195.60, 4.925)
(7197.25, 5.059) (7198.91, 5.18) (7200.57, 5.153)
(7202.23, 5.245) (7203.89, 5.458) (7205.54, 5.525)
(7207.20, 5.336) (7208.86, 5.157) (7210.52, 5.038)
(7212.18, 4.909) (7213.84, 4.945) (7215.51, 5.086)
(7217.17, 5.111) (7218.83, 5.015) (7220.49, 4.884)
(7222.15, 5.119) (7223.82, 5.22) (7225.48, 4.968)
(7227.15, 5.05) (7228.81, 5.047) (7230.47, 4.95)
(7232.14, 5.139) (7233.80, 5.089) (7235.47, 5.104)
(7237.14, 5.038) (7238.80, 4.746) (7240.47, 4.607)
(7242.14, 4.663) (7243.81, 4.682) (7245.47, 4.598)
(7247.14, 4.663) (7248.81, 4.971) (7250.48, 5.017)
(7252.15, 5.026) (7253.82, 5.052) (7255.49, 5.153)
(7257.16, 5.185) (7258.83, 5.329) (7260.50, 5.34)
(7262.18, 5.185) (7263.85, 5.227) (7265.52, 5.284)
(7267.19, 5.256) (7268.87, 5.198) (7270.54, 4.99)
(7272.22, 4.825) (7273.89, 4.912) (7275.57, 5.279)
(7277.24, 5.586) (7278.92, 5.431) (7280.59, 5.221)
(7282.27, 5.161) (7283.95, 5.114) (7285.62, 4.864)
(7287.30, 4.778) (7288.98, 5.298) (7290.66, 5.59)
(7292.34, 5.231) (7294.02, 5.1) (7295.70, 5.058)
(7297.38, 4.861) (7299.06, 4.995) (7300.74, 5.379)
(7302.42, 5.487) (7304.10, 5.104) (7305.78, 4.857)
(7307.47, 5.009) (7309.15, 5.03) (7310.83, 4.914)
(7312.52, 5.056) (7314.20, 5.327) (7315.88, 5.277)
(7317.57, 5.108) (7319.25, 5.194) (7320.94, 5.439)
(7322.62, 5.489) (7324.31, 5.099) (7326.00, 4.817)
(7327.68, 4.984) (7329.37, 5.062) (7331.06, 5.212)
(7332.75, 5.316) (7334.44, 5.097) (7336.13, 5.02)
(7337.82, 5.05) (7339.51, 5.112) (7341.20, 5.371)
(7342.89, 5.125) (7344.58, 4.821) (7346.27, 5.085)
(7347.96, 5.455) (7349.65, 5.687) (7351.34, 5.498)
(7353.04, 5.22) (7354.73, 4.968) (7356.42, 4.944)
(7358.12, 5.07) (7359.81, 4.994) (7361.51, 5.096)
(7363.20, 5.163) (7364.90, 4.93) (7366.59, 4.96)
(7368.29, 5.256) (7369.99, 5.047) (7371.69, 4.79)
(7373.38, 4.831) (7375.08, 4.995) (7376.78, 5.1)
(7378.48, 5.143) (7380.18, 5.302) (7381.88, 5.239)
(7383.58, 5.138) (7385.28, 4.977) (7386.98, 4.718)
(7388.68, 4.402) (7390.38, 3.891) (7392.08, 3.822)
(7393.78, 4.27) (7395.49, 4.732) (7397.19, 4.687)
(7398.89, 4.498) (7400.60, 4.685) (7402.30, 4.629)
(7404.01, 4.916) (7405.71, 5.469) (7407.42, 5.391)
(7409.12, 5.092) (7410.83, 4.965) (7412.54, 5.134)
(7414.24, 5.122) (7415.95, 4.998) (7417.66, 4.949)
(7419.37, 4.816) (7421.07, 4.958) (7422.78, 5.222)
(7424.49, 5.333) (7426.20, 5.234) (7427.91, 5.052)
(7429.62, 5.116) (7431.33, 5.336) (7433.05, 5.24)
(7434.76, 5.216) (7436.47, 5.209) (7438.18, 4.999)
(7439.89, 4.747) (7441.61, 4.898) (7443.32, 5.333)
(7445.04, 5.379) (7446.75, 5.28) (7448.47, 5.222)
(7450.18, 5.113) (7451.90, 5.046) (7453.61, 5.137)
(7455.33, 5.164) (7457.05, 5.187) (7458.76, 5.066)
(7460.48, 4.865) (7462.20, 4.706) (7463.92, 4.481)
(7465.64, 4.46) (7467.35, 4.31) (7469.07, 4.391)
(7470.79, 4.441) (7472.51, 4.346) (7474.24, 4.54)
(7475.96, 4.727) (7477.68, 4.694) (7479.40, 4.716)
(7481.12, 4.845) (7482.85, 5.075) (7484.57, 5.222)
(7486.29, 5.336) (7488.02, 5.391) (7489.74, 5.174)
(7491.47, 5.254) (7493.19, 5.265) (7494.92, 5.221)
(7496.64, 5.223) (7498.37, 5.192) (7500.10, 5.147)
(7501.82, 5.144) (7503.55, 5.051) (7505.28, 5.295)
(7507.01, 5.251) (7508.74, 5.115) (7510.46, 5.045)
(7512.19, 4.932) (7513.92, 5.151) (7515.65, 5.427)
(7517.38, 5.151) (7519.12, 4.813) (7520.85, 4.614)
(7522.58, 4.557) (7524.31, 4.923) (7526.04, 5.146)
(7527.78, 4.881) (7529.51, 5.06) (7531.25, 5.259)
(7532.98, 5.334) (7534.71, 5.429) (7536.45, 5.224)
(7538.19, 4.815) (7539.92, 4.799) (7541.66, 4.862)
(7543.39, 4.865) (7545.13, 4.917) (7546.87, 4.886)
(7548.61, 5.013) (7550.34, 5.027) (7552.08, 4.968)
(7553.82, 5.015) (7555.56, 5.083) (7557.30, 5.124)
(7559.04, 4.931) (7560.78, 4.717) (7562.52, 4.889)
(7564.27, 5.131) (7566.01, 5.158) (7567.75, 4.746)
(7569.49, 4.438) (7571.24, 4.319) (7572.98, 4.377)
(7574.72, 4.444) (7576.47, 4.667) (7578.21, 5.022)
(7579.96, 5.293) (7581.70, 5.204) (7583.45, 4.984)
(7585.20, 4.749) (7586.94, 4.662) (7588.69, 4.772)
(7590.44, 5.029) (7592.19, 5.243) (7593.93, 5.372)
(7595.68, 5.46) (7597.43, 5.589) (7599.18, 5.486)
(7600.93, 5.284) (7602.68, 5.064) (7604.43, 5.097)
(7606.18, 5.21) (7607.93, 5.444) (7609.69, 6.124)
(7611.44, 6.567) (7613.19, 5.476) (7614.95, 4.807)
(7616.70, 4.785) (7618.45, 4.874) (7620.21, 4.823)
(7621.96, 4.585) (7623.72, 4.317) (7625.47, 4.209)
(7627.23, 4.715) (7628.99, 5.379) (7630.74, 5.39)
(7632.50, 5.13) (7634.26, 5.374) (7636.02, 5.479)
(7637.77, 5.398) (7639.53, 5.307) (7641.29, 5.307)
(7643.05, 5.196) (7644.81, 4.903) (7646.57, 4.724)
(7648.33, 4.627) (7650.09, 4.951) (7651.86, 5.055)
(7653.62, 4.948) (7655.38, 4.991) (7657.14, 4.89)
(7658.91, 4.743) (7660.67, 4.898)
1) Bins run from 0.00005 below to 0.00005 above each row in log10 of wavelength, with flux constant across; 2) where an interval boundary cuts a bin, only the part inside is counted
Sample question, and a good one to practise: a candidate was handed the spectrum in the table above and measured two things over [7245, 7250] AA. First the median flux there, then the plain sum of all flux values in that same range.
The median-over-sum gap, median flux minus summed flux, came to -9.6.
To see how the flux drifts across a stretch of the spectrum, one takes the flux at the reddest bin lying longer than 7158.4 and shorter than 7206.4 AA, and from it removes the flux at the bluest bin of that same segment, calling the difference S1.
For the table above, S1 0.80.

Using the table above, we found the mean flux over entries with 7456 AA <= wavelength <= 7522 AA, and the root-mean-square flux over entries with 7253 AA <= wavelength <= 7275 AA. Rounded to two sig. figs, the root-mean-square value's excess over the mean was 0.20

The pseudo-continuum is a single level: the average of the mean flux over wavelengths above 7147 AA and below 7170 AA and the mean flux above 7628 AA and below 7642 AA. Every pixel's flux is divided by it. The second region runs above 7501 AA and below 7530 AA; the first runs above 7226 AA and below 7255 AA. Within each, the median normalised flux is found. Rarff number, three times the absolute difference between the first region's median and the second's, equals 0.025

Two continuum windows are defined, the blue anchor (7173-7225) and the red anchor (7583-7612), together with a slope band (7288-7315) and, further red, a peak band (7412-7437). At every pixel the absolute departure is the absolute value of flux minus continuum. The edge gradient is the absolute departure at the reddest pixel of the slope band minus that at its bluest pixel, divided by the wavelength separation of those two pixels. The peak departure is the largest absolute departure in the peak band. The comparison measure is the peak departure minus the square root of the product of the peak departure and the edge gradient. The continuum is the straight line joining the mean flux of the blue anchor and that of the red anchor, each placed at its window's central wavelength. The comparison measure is 0.36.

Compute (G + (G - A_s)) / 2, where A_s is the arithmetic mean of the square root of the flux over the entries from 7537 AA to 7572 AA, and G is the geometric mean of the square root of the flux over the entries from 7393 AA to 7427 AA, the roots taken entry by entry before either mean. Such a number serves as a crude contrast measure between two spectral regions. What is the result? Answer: 1.12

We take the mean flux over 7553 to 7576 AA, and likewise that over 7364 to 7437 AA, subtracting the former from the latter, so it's 0.15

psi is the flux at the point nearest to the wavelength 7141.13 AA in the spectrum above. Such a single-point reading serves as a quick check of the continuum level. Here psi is 4.612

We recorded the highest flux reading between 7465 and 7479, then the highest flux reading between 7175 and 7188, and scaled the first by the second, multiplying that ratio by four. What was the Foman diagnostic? 3.63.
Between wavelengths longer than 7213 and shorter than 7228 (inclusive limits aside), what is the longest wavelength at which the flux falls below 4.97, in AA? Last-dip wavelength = 7225.48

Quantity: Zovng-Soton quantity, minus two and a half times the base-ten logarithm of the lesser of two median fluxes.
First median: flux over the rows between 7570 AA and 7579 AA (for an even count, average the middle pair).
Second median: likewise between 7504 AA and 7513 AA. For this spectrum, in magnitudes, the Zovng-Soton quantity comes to -1.62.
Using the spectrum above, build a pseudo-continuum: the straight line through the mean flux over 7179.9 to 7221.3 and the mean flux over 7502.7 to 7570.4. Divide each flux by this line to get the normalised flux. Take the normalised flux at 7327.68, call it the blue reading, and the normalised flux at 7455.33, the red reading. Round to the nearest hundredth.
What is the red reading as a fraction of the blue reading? 1.04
